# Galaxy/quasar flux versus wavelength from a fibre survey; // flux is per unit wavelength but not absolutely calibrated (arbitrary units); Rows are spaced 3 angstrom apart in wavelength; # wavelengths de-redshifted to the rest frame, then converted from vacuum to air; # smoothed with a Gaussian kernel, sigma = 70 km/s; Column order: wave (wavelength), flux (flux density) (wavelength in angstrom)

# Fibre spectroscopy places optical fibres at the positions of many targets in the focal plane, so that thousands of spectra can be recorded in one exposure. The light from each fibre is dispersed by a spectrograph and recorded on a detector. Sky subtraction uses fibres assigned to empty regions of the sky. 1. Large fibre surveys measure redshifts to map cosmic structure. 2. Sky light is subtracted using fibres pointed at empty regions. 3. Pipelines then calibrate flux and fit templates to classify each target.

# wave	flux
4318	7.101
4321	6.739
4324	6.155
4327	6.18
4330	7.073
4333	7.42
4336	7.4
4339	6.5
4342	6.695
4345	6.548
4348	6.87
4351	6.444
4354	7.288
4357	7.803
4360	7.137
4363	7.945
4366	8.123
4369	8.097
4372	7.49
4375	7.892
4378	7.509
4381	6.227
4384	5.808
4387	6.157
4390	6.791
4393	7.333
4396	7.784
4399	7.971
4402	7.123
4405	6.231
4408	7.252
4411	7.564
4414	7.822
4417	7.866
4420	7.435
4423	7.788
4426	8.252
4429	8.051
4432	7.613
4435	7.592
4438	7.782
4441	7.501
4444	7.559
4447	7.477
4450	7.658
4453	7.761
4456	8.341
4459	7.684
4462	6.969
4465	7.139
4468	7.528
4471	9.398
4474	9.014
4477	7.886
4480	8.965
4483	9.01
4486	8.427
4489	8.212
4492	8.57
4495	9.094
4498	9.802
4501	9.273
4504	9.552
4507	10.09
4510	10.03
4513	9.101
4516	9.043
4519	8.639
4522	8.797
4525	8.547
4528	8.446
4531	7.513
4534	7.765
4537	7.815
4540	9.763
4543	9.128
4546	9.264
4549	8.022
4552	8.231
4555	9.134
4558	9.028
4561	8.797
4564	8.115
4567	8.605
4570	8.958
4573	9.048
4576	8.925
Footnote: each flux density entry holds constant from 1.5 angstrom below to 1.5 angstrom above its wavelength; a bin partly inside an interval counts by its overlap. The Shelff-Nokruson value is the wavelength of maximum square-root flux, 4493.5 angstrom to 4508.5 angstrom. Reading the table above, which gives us 4507 angstrom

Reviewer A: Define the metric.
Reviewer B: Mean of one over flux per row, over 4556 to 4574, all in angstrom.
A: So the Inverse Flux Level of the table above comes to 0.114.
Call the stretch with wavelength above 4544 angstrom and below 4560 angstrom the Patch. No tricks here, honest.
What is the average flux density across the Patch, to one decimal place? 8.7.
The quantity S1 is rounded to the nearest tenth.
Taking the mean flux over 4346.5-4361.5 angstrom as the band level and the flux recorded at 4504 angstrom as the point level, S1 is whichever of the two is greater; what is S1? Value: 9.6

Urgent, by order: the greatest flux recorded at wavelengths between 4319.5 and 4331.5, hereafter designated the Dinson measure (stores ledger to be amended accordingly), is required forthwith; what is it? 7.073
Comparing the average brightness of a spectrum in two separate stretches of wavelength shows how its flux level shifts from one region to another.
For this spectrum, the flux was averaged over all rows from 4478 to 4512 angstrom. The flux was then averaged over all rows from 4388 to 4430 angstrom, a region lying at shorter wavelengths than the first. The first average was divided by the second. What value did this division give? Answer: 1.22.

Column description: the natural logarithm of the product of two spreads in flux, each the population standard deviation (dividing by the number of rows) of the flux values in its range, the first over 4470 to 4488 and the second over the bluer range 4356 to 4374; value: -1.8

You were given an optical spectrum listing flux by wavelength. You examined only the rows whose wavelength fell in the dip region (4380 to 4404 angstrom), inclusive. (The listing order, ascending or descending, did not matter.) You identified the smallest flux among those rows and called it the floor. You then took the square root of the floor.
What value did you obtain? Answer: 2.4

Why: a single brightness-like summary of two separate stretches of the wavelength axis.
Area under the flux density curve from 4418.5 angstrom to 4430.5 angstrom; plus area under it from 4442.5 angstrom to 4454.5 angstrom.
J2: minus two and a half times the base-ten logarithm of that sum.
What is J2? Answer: -5.67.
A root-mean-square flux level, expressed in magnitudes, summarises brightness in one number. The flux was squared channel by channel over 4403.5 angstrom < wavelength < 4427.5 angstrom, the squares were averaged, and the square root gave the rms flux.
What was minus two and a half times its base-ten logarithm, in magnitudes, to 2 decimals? -2.19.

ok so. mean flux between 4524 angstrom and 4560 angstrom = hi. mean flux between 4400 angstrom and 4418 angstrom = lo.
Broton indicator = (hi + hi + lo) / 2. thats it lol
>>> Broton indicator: 12.21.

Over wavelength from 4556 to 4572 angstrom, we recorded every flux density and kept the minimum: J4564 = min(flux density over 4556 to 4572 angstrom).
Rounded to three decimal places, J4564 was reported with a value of 8.115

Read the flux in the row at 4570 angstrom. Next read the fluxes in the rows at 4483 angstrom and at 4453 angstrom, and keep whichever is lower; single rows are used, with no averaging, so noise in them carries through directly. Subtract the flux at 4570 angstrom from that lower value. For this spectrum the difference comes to -1.2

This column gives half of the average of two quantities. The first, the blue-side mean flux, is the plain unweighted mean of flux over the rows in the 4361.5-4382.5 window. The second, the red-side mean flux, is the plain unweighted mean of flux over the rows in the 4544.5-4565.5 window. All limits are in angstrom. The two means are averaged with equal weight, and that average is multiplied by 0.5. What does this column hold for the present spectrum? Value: 4.07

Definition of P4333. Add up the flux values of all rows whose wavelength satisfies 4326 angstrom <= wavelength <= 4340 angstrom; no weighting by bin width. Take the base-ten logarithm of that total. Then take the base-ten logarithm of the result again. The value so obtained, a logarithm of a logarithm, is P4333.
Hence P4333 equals 0.187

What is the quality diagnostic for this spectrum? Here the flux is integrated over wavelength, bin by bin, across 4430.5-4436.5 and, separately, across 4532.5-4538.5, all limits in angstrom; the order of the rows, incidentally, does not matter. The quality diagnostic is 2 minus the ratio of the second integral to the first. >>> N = 0.98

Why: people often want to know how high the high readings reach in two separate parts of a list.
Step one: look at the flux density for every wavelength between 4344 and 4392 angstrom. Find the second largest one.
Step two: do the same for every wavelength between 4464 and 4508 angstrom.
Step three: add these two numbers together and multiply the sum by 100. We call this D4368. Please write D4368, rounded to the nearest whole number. 1790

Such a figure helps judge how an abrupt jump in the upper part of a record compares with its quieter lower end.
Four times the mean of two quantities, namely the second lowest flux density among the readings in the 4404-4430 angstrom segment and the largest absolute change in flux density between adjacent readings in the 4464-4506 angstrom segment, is 18.2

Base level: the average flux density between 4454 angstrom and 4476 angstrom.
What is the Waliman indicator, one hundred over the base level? 12.5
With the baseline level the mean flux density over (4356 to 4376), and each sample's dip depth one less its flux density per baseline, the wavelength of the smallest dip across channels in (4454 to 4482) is 4471 angstrom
